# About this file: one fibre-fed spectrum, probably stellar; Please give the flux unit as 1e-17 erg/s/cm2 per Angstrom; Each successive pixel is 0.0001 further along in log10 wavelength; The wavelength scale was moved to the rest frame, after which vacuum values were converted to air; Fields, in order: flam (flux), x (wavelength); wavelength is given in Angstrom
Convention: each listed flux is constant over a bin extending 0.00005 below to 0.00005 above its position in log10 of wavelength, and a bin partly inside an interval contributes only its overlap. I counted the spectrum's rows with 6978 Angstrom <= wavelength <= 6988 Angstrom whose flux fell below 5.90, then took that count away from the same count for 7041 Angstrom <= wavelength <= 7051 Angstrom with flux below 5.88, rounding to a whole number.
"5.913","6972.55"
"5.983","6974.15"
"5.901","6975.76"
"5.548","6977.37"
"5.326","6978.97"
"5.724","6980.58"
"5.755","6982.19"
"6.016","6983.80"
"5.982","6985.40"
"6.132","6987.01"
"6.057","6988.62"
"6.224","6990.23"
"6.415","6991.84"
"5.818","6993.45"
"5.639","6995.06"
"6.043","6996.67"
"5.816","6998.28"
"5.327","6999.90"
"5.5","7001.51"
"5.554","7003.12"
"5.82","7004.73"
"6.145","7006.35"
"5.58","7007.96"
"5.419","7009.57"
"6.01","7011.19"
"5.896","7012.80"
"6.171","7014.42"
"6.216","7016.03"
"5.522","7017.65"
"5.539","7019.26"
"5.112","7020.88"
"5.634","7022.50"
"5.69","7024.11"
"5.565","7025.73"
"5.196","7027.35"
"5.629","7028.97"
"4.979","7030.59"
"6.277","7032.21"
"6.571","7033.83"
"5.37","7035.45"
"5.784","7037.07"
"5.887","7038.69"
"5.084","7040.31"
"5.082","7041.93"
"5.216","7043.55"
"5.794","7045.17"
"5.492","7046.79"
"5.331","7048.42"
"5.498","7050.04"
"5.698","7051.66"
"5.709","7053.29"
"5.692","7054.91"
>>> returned 3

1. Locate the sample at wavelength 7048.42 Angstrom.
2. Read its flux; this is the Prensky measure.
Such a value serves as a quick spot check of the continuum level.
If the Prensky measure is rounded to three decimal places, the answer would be 5.331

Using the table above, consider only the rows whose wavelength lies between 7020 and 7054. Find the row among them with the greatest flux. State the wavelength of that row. 7033.83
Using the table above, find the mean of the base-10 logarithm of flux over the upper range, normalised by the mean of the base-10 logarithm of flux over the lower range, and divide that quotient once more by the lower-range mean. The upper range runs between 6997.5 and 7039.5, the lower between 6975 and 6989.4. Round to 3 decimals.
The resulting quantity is 1.290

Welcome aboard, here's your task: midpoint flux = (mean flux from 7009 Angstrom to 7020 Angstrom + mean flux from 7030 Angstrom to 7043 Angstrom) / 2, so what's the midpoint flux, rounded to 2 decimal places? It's 5.73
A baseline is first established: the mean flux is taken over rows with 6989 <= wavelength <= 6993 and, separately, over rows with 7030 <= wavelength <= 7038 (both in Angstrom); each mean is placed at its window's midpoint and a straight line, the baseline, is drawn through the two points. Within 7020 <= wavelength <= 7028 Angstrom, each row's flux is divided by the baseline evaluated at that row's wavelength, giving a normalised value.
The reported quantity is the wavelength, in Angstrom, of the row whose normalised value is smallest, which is 7020.88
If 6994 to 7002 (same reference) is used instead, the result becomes 6999.90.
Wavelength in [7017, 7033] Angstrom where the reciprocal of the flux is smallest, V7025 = 7032.21 Angstrom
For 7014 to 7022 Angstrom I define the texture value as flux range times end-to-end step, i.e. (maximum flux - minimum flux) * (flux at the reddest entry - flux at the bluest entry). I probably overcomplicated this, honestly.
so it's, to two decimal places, -1.17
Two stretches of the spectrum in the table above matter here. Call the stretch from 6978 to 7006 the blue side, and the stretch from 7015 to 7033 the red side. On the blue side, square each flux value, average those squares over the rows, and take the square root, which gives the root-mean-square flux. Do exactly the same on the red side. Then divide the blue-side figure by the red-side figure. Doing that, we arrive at 1.04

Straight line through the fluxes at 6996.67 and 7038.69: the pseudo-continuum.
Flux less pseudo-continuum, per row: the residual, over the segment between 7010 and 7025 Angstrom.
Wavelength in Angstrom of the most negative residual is 7020.88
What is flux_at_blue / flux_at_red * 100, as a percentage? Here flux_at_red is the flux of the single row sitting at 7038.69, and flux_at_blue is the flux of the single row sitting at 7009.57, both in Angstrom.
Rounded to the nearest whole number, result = 92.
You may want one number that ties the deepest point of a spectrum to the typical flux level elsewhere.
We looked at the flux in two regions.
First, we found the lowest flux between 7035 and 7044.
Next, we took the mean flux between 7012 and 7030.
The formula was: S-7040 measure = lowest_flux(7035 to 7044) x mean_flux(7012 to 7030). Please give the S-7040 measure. 28.7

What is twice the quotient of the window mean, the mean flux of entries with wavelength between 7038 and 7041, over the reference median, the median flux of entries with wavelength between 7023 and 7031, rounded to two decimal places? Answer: 1.97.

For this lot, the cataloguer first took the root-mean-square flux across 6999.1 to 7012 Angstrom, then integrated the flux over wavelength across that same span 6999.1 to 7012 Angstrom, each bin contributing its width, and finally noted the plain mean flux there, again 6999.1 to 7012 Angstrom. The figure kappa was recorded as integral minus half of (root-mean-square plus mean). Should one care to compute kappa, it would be 67.5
